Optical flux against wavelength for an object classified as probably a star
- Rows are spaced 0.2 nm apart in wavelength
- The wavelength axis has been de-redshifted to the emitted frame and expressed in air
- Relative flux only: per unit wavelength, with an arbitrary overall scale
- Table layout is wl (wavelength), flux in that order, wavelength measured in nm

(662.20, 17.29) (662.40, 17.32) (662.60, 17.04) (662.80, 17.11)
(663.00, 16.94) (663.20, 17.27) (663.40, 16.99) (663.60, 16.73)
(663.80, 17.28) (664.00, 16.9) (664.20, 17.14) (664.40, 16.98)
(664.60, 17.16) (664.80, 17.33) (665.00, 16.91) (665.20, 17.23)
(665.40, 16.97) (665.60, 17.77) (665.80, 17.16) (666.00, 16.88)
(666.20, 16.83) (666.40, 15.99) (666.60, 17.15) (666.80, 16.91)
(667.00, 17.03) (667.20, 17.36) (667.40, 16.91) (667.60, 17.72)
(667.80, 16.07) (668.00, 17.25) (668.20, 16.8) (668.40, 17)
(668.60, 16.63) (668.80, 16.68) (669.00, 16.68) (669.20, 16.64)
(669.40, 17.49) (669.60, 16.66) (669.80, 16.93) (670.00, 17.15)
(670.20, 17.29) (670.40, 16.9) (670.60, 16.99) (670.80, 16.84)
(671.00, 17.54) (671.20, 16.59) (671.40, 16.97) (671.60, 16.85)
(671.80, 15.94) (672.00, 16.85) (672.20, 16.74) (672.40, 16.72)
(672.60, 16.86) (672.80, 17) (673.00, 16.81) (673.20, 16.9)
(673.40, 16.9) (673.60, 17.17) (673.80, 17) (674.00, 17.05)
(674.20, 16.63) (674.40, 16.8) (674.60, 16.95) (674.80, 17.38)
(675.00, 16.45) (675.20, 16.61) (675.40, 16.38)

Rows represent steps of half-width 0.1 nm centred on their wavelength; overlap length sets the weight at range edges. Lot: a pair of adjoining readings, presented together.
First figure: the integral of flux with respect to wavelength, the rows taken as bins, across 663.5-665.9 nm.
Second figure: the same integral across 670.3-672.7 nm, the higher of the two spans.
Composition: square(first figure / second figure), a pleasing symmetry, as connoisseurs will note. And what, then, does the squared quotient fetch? 1.04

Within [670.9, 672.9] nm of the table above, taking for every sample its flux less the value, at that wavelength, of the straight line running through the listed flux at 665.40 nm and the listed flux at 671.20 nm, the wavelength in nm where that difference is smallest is 671.80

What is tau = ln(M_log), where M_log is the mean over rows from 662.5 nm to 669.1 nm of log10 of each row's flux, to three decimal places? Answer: 0.207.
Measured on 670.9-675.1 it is 0.204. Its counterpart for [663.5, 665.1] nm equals 0.208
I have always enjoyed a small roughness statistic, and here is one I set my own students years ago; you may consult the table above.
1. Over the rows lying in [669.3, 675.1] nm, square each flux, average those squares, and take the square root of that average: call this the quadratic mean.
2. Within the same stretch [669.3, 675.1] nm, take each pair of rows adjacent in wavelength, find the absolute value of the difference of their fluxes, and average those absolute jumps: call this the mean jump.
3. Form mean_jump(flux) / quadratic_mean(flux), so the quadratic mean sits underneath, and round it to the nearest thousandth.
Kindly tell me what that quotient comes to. 0.020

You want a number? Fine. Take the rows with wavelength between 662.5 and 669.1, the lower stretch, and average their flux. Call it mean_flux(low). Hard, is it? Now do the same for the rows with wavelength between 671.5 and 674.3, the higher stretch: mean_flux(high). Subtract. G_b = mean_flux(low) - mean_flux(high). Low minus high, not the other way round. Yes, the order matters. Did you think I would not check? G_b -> 0.18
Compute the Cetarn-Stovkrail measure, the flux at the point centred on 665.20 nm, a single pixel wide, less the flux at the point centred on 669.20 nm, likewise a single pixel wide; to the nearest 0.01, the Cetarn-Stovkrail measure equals 0.59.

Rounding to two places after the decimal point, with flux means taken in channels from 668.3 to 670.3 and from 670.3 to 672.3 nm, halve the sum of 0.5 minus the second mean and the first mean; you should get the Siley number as 0.30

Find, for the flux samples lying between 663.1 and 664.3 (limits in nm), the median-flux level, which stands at 17.1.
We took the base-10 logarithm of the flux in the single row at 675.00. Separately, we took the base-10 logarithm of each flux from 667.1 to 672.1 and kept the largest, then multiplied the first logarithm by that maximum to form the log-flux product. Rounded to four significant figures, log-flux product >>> 1.518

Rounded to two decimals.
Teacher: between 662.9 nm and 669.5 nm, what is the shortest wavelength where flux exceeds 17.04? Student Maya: 663.20 nm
